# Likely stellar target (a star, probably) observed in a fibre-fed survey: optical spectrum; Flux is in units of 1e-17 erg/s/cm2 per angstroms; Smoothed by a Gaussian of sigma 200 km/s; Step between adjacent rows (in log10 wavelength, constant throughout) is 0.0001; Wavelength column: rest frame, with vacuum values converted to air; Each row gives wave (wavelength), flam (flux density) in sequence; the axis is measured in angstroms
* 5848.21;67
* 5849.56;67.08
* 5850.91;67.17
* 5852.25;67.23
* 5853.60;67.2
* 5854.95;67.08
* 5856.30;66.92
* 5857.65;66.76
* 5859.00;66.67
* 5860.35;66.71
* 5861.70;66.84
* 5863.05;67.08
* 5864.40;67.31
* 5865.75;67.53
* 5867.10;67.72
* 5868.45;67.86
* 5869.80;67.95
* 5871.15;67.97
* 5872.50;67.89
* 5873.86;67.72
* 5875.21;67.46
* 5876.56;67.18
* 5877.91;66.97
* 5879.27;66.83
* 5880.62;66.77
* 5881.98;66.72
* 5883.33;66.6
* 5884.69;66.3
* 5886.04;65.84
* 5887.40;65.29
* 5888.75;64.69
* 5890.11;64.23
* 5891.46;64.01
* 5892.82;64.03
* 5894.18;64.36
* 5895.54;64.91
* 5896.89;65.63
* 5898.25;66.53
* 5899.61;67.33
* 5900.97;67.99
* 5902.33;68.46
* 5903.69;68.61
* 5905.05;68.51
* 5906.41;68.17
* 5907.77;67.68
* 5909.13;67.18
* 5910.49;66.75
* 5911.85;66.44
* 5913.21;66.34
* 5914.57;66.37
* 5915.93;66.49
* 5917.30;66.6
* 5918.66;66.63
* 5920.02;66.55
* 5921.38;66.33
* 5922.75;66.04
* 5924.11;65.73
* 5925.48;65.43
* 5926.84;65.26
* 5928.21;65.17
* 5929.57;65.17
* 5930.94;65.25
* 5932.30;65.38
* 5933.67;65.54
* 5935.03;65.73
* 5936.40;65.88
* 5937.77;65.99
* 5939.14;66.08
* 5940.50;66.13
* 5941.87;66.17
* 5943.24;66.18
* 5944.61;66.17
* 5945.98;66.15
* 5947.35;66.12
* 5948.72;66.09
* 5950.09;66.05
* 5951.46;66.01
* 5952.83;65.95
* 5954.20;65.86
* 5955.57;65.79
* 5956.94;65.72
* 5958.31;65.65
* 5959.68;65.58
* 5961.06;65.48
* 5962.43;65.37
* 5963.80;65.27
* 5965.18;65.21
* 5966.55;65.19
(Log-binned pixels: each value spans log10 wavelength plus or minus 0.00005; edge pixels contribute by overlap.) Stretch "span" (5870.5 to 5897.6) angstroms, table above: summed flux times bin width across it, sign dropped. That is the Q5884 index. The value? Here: 1790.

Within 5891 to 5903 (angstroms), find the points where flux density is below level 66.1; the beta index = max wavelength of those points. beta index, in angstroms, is 5896.89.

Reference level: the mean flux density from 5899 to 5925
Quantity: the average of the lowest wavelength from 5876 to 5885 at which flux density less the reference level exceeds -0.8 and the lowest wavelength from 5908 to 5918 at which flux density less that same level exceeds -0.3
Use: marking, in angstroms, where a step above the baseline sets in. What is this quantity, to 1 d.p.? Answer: 5892.8 angstroms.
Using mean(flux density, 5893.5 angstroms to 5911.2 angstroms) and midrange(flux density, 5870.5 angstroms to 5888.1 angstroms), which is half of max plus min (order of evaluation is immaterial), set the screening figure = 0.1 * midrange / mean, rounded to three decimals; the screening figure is 0.099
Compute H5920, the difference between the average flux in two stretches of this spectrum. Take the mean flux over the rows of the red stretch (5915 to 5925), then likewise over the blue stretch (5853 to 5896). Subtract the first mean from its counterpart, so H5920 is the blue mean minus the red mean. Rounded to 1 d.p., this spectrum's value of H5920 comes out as 0.2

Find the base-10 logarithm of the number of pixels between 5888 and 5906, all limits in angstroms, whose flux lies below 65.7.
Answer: 0.85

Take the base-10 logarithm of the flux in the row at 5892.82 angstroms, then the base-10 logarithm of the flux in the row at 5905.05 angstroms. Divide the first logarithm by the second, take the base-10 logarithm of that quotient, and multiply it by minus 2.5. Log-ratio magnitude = 0.018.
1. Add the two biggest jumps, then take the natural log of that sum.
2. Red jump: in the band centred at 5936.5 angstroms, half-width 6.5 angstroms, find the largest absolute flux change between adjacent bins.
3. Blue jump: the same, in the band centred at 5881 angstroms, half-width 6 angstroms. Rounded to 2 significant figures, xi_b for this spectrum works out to -0.43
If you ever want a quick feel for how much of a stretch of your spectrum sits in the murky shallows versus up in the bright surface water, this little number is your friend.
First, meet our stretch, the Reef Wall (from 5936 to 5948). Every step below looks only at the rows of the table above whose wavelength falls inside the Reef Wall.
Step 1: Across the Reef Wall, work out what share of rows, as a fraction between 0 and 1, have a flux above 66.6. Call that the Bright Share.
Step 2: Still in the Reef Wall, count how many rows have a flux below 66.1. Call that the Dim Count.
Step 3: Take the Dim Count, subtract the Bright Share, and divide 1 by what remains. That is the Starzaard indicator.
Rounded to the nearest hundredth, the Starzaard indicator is 0.33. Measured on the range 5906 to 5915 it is -1.75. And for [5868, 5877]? -1.00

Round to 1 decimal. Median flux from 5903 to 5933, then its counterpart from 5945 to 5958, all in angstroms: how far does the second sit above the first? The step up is -0.4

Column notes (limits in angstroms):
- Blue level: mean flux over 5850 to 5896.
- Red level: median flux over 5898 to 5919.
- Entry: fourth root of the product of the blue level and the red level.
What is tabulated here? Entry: 8.17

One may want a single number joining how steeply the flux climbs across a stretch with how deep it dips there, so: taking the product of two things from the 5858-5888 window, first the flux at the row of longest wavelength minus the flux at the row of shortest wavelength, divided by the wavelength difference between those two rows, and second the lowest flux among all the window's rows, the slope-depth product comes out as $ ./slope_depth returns -3.2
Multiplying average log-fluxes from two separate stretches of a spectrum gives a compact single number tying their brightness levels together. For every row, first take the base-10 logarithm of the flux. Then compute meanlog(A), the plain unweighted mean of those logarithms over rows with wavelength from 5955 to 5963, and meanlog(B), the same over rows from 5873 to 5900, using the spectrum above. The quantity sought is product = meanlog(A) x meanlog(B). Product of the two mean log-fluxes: 3.31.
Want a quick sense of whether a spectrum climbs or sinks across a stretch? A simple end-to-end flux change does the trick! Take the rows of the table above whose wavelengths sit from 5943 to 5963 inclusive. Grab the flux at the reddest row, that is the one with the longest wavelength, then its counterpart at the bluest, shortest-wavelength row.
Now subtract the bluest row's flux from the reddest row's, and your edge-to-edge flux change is -0.8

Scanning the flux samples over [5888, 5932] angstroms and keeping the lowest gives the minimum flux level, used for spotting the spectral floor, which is 64.01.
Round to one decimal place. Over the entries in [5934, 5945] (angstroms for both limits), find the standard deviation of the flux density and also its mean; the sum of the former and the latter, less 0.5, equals 65.7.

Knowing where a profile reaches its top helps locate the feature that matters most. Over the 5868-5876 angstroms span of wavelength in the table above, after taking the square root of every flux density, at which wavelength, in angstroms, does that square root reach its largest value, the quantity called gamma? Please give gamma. 5871.15 angstroms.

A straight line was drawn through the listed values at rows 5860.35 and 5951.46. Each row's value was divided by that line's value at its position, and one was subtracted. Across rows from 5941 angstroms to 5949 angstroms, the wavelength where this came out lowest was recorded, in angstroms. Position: 5948.72 angstroms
